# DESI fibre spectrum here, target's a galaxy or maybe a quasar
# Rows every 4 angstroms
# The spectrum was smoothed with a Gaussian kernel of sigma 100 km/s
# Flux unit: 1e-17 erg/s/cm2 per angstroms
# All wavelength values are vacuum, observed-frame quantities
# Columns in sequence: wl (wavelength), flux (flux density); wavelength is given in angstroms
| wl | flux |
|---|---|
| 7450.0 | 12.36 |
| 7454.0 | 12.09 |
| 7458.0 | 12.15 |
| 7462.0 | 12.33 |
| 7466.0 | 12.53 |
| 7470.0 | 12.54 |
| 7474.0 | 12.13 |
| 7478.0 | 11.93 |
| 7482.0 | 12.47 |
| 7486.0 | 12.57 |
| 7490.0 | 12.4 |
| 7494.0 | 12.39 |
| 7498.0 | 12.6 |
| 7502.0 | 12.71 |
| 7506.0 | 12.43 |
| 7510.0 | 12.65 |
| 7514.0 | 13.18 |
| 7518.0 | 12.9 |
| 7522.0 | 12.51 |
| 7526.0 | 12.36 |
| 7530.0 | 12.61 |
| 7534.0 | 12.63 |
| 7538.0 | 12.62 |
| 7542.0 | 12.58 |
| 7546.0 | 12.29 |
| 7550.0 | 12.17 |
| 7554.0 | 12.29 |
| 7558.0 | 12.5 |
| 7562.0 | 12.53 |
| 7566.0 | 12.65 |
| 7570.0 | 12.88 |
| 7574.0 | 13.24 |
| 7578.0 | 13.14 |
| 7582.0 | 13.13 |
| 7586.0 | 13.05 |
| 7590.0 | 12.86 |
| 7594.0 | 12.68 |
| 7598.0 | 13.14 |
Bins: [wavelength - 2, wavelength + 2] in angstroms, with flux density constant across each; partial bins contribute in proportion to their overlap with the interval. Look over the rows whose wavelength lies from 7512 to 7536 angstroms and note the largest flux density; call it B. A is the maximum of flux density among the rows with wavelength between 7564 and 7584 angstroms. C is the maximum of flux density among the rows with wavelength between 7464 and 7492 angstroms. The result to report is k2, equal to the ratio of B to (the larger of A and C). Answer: 1.00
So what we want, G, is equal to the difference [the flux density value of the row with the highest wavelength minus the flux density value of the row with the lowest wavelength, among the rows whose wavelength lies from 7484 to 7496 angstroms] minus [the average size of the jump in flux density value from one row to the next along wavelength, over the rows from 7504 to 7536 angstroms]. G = -0.4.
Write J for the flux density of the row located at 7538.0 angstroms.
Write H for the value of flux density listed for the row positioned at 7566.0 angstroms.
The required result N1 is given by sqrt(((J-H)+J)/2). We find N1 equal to 2.51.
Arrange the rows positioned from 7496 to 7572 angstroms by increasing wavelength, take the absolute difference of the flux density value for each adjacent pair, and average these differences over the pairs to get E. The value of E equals 0.189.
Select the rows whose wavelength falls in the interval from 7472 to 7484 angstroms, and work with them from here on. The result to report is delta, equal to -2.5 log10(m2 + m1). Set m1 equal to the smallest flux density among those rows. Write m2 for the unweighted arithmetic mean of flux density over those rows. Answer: -3.46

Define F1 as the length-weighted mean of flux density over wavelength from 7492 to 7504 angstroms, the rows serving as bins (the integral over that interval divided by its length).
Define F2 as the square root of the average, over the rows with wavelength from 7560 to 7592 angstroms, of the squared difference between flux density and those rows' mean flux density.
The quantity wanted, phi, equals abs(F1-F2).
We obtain 12.3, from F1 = 12.6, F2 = 0.23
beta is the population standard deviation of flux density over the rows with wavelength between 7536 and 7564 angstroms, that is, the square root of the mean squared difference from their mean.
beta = 0.16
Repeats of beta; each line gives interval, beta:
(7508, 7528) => 0.29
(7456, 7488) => 0.22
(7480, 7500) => 0.09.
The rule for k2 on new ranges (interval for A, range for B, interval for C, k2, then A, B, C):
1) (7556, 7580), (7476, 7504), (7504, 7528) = 0.96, 13.24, 12.71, 13.18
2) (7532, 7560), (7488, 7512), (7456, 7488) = 1.01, 12.63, 12.71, 12.57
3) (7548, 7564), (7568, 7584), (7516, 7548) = 1.03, 12.53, 13.24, 12.9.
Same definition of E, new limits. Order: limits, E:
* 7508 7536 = 0.270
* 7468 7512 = 0.225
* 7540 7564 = 0.154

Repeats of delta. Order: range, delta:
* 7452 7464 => -3.46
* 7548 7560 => -3.47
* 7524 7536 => -3.49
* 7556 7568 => -3.50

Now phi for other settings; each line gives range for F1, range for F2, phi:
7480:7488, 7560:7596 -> 12.3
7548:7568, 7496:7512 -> 12.3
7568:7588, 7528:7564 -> 12.9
